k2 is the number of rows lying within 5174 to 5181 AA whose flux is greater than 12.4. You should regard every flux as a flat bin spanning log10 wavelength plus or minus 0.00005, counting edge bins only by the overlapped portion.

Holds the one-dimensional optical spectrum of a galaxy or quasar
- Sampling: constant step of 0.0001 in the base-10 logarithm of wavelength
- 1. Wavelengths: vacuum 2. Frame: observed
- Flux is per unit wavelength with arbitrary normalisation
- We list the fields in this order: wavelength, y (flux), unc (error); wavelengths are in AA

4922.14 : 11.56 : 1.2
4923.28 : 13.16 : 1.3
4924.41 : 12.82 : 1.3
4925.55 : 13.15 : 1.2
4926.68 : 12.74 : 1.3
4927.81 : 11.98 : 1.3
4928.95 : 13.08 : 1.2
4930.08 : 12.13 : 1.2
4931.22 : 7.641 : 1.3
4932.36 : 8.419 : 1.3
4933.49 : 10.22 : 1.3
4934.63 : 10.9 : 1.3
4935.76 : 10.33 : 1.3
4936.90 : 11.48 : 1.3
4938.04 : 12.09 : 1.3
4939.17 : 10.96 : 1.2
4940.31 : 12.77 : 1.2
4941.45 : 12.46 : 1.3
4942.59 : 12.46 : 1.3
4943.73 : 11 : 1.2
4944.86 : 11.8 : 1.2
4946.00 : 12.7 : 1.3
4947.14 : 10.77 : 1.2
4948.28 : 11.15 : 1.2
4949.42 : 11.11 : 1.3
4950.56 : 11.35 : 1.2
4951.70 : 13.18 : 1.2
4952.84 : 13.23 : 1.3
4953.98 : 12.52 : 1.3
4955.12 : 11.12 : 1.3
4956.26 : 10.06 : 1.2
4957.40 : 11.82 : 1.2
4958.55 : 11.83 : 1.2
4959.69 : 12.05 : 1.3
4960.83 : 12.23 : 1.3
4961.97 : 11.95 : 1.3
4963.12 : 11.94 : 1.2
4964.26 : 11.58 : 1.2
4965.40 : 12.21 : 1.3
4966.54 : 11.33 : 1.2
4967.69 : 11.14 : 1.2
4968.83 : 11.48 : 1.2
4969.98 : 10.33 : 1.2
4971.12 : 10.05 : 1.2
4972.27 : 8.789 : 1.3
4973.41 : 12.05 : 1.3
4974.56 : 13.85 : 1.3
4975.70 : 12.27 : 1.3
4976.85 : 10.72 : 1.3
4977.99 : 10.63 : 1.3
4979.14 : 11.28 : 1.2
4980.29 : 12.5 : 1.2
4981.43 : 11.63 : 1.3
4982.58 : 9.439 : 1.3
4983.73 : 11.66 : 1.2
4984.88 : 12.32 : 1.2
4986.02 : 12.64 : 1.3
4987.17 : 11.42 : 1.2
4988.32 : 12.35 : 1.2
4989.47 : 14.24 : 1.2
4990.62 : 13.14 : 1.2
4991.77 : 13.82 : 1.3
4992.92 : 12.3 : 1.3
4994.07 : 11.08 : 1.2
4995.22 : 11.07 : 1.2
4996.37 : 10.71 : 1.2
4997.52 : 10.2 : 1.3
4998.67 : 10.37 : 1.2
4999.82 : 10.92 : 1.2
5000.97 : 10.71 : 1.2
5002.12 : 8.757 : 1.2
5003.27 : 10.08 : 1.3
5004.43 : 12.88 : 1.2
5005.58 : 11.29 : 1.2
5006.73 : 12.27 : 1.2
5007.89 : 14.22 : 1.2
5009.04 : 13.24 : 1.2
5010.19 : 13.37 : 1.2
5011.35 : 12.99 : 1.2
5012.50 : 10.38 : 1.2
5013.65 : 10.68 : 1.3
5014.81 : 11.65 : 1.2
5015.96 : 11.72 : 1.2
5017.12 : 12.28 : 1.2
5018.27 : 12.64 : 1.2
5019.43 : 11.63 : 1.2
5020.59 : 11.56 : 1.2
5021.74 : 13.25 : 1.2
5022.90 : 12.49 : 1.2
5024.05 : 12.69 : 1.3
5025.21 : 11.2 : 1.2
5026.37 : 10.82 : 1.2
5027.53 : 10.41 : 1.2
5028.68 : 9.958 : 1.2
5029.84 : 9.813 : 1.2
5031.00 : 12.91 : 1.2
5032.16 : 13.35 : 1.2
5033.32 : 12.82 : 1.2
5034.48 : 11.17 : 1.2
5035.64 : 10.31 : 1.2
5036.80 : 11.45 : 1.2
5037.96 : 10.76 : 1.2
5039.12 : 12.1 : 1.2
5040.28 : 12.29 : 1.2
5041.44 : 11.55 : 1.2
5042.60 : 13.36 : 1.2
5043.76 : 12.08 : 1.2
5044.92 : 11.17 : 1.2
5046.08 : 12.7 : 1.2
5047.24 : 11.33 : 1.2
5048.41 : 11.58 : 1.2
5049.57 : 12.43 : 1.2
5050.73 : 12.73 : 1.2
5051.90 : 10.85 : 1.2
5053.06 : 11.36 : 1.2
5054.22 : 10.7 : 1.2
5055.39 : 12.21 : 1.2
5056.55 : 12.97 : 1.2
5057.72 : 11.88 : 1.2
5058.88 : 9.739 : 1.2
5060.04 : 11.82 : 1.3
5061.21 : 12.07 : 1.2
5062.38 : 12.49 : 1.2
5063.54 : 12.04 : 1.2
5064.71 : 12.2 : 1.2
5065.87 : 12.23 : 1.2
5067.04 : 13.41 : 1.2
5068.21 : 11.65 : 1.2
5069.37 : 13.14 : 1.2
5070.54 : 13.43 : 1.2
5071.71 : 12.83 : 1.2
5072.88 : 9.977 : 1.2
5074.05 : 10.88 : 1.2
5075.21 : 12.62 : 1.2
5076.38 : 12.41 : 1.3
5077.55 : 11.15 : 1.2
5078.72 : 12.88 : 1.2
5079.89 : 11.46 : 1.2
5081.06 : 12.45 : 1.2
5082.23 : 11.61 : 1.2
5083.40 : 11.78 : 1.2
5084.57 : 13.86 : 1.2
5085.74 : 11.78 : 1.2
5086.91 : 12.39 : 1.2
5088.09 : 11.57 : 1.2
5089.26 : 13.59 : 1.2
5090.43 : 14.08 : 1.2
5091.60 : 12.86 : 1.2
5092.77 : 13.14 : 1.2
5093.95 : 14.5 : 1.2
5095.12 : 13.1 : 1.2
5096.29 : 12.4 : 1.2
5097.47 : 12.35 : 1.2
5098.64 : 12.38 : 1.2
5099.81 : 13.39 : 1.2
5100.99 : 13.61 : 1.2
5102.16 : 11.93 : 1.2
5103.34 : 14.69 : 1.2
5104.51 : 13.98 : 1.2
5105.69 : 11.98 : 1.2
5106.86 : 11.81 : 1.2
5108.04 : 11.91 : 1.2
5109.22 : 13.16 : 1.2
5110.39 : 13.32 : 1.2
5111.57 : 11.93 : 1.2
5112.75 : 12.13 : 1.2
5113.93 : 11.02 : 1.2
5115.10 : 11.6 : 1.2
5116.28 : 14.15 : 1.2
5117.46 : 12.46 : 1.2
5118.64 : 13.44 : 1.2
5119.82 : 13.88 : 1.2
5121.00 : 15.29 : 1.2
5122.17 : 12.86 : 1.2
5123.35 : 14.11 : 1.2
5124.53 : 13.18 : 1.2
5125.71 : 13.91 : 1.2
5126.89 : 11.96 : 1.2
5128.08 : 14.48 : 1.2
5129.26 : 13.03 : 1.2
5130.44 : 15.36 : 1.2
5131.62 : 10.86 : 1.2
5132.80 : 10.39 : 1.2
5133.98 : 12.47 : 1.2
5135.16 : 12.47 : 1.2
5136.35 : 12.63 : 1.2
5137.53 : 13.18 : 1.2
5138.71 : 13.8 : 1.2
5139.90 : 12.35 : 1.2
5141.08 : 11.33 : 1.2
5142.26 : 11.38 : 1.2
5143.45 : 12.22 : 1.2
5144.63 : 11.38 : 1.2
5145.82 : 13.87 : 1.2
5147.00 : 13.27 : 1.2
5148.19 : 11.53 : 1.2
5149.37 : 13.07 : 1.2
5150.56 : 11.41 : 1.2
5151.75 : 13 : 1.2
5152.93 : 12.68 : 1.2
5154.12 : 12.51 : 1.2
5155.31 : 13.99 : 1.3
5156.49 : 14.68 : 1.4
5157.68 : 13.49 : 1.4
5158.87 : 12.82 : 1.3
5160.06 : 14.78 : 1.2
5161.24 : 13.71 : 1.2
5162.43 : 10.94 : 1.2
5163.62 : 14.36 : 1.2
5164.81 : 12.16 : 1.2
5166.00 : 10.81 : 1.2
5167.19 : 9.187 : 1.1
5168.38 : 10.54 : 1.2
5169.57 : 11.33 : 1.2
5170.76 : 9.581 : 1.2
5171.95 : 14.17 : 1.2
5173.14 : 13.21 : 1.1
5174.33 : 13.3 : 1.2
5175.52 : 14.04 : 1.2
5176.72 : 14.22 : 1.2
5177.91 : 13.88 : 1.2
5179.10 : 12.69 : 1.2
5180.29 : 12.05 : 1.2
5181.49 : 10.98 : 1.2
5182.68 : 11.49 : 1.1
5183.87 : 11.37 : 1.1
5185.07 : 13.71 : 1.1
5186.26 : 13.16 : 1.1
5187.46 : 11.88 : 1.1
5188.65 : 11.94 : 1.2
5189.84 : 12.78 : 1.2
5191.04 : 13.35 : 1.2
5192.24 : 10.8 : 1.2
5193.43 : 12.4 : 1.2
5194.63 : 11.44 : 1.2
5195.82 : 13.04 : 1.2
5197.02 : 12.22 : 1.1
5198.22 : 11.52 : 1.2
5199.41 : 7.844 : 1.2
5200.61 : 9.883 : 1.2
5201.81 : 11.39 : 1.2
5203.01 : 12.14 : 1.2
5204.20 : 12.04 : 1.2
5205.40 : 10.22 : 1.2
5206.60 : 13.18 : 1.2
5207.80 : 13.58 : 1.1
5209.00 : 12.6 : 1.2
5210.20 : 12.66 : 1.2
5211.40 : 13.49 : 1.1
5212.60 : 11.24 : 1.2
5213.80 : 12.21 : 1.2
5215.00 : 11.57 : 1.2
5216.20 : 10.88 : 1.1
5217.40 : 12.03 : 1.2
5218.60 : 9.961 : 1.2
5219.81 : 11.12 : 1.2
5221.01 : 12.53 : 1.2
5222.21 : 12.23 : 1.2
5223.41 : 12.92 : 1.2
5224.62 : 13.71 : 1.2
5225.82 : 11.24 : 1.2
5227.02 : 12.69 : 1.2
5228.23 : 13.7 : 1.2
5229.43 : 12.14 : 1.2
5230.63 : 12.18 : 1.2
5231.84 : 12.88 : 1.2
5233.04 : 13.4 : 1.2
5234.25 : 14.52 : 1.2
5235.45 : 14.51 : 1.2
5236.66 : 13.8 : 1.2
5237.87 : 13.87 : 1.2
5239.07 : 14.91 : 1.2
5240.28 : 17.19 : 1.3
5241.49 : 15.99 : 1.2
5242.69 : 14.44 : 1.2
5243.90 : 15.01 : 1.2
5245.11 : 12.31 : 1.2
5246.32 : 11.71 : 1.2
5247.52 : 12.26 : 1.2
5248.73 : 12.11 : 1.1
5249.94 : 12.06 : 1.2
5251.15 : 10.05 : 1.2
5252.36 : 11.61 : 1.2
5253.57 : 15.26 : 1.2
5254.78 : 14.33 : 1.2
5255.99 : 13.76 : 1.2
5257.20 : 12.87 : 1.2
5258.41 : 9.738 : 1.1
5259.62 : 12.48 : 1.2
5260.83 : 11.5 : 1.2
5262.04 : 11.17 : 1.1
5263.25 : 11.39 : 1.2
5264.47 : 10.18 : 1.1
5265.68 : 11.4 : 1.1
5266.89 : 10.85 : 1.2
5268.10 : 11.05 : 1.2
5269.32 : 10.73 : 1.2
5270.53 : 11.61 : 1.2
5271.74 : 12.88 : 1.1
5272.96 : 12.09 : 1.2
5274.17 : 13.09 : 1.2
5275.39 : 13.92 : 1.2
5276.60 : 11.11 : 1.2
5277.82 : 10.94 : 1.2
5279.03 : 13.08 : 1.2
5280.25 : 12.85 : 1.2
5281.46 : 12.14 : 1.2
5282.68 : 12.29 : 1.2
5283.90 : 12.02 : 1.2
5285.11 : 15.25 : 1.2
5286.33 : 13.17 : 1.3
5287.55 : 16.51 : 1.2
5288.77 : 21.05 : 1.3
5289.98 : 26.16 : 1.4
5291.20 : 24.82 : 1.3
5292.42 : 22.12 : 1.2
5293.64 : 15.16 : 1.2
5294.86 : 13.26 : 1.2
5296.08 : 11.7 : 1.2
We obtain 5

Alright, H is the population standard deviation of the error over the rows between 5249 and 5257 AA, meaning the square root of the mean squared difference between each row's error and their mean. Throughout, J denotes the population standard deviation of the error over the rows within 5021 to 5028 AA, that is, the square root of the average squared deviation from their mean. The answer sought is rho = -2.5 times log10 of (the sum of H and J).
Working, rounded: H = 0.000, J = 0.037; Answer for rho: 3.6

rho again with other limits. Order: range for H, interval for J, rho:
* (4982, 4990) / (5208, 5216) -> 2.7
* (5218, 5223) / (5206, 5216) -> 3.4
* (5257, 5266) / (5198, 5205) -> 3.3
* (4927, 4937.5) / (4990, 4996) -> 2.6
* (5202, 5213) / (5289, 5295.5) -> 2.3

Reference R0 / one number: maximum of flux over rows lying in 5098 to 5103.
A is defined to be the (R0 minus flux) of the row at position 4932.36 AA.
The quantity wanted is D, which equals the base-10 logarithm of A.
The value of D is 0.72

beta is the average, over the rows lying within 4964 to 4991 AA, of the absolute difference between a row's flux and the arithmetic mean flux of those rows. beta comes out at 0.94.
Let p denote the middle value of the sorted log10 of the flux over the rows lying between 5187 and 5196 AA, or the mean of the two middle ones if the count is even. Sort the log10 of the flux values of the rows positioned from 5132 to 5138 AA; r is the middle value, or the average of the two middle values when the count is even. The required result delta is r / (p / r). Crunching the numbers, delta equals 1.11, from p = 1.09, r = 1.10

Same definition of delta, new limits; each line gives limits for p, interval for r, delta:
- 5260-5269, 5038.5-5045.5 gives 1.12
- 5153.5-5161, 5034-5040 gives 0.97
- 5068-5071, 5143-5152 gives 1.08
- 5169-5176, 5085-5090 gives 1.04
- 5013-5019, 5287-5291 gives 1.64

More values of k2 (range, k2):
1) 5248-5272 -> 6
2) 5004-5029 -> 9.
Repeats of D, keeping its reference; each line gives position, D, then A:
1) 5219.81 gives 0.40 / 2.49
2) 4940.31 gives -0.08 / 0.84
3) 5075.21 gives 0.00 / 0.99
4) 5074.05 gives 0.44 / 2.73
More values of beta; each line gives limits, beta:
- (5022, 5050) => 0.88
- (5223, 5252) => 1.27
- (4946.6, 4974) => 0.75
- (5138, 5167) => 1.01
